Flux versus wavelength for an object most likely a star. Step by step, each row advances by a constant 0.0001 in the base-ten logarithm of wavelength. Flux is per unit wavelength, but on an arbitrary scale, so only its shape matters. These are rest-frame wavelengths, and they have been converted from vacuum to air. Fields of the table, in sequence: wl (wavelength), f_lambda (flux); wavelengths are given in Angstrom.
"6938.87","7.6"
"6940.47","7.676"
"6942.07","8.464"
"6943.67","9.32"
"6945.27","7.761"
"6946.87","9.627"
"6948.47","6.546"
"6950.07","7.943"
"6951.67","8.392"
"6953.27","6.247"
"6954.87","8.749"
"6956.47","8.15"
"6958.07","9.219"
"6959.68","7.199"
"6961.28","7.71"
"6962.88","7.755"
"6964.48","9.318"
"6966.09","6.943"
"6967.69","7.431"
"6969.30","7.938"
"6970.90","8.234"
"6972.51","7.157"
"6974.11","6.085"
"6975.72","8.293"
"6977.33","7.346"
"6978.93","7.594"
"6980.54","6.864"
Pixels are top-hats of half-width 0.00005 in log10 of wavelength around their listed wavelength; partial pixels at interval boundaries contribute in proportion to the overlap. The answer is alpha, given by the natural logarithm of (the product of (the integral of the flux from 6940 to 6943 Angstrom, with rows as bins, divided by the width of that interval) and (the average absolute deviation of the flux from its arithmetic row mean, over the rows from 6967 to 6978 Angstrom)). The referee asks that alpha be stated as 1.5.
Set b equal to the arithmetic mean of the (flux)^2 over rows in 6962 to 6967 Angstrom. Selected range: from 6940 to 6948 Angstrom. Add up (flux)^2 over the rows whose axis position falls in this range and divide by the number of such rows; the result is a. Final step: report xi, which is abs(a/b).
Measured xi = 1.14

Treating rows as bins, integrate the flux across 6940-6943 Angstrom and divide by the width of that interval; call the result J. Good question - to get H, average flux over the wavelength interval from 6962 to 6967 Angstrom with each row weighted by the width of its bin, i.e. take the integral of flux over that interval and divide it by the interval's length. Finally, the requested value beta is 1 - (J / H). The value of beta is -0.02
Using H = 7.99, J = 8.16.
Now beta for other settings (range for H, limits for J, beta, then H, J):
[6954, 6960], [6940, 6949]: 0.01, 8.39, 8.30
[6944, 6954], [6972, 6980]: 0.07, 7.84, 7.29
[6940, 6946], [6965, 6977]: 0.10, 8.34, 7.47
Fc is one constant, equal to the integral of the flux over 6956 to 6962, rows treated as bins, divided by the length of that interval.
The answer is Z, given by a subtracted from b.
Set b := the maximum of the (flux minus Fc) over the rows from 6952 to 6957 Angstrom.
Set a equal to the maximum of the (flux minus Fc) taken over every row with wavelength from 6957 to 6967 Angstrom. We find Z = -0.6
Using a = 1.25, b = 0.7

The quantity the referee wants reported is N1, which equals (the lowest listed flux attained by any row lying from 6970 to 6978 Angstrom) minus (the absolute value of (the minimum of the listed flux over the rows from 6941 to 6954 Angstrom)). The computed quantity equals -0.16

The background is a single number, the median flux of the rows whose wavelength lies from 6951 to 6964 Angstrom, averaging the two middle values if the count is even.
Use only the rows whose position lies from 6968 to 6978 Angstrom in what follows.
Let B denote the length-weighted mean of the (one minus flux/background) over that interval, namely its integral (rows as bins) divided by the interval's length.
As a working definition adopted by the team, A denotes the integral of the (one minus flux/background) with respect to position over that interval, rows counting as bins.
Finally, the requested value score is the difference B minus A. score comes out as -0.50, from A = 0.6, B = 0.06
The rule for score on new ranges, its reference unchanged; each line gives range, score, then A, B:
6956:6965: 0.24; -0.3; -0.03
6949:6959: 0.13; -0.1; -0.01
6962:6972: -0.05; 0.1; 0.01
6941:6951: 0.35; -0.4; -0.04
